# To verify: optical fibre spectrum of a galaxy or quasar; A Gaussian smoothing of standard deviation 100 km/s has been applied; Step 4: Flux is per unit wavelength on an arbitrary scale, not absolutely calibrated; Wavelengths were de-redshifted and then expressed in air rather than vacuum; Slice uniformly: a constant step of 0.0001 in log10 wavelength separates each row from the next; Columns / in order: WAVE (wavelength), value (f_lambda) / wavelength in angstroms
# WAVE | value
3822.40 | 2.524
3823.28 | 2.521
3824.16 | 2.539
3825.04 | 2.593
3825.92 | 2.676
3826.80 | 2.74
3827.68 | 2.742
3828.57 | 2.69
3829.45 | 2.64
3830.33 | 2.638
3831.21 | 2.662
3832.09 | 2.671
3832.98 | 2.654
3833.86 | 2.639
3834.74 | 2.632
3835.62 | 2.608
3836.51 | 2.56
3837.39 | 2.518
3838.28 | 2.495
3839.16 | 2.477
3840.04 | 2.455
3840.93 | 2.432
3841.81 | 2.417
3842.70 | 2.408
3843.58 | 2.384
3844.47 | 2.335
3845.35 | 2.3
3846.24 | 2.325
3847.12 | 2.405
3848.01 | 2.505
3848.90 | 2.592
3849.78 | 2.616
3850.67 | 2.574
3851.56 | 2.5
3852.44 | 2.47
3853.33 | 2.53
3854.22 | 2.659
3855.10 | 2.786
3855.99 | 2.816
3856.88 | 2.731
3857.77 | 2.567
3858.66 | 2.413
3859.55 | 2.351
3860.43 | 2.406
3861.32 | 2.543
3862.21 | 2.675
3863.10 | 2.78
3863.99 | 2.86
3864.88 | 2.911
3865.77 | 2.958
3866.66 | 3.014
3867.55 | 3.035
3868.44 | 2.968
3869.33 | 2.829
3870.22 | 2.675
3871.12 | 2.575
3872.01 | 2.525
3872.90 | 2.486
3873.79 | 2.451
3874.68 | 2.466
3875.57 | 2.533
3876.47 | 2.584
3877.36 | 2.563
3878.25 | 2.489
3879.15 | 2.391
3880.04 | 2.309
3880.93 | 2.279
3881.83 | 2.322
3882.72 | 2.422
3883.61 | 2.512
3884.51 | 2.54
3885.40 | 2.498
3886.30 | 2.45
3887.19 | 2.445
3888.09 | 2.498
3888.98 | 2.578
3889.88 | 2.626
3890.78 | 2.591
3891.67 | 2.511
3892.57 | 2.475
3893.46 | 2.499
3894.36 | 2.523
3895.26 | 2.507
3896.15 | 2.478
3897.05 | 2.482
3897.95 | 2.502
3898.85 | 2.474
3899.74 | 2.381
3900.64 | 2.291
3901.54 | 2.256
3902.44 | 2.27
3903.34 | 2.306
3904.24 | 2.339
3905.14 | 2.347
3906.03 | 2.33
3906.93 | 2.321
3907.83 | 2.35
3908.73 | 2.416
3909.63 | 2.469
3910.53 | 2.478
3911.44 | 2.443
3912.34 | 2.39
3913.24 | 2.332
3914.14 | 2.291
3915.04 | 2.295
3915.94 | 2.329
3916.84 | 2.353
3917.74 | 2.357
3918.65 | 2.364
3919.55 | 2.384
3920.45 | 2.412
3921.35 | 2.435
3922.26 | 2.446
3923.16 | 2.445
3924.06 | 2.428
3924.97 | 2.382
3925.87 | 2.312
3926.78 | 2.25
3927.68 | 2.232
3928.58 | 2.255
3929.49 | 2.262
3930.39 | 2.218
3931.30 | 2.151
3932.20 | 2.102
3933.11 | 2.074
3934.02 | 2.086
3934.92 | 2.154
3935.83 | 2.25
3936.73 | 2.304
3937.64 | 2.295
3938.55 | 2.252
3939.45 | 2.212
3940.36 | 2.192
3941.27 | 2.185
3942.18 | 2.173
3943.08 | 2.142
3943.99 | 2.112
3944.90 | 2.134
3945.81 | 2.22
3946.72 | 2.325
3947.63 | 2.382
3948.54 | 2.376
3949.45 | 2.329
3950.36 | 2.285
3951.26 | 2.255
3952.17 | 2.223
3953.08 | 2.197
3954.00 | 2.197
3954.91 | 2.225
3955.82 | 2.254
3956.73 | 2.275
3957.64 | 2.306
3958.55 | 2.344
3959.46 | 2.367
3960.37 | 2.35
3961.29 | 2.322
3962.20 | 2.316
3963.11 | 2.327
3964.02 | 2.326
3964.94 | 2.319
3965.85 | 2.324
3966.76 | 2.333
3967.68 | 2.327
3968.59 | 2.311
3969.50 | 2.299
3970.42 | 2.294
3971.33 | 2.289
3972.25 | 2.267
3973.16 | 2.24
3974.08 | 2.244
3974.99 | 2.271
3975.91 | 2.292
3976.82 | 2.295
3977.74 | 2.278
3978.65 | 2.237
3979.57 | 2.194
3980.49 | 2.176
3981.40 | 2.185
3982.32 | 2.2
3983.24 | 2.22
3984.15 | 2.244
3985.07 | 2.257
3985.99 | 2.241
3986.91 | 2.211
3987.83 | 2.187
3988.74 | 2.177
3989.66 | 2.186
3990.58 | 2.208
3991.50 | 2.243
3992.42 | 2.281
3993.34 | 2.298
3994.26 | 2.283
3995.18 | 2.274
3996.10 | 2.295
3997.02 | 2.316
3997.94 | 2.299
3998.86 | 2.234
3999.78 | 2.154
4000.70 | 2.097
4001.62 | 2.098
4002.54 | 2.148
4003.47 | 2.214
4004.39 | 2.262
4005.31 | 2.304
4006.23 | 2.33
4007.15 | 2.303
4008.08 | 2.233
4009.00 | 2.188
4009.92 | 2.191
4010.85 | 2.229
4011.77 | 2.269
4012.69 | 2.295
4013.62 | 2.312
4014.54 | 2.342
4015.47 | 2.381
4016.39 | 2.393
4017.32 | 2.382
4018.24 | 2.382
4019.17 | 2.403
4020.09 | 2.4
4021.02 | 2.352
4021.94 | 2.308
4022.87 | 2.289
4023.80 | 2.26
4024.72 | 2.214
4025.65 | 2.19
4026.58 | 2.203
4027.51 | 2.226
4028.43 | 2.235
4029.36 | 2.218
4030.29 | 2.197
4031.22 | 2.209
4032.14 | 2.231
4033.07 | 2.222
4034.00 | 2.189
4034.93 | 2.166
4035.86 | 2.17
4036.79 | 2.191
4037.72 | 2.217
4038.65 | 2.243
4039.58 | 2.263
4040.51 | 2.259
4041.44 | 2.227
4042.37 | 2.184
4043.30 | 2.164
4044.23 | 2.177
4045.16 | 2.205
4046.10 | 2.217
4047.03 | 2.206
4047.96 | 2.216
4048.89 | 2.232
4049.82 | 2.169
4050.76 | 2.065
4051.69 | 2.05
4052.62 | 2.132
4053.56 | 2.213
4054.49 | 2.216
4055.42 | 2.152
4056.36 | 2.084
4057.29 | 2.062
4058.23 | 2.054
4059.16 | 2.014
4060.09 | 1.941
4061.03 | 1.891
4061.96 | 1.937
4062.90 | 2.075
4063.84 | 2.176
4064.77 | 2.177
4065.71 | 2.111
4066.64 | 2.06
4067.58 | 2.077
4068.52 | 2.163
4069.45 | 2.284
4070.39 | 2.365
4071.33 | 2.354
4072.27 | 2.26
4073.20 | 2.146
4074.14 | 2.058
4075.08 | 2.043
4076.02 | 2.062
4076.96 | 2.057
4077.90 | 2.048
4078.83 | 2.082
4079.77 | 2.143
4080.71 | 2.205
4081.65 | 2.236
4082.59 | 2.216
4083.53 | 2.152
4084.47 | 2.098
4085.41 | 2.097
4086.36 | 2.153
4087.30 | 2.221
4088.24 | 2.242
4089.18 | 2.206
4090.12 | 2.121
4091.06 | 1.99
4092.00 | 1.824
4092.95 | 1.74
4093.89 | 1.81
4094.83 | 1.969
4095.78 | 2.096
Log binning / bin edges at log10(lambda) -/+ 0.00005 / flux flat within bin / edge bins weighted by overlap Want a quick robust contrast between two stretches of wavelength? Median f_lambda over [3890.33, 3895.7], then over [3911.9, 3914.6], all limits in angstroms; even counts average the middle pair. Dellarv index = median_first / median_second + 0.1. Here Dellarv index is 1.18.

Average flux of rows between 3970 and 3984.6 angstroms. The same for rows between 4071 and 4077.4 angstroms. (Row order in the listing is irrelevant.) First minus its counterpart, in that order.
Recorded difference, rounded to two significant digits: 0.11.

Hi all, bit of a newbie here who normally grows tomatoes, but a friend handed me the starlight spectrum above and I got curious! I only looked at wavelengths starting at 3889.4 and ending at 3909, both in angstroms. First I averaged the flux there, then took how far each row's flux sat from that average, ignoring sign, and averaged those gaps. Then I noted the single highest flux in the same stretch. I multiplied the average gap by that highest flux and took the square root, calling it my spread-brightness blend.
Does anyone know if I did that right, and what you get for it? 0.50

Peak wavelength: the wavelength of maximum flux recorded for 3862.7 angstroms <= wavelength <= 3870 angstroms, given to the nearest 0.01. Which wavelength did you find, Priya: 3867.55 angstroms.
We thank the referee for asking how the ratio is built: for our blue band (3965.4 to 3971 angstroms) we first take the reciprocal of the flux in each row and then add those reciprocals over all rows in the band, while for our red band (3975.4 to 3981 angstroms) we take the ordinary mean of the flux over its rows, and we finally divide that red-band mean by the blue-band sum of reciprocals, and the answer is 0.87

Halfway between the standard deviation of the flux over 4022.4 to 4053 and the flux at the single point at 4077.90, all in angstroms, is 1.05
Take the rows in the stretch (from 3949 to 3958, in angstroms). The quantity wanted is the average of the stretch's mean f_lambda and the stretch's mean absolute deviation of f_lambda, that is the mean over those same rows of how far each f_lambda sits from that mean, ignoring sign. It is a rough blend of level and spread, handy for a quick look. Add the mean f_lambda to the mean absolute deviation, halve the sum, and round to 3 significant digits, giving 1.15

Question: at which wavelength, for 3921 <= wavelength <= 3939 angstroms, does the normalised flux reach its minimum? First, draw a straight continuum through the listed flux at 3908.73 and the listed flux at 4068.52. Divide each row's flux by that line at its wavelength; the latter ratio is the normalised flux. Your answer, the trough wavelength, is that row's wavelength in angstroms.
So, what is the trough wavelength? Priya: 3933.11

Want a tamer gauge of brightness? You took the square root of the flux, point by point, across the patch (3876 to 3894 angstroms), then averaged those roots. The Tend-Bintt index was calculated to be 1.57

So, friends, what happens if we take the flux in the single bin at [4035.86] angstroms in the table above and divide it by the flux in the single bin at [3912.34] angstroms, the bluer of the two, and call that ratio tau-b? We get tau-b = 0.91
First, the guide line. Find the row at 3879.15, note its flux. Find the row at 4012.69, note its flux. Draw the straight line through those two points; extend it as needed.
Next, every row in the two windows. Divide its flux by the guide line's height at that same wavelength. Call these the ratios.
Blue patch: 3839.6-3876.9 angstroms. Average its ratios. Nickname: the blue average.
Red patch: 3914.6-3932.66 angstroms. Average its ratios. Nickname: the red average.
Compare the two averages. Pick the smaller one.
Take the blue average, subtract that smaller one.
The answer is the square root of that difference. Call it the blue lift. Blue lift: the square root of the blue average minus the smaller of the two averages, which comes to 0.31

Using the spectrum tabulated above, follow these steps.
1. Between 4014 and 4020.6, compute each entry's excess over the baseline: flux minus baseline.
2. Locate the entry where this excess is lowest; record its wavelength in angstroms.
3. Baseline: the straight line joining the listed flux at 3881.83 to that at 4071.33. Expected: 4014.54 angstroms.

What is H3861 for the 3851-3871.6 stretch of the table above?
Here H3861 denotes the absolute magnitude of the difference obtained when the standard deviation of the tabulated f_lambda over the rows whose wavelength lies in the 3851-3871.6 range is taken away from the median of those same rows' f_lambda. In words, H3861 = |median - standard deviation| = 2.47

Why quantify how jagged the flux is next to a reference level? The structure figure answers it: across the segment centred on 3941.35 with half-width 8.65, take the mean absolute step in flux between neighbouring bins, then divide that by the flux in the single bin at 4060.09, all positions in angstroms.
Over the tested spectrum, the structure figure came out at 0.0213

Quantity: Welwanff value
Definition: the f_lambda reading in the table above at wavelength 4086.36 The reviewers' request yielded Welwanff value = 2.153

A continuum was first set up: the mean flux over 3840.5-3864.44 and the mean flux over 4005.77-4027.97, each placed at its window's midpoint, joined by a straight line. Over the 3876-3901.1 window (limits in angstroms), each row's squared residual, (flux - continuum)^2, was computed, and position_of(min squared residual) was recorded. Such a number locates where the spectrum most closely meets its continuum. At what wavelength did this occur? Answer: 3892.57 angstroms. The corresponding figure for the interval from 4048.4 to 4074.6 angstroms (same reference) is 4048.89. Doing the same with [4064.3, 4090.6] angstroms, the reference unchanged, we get 4080.71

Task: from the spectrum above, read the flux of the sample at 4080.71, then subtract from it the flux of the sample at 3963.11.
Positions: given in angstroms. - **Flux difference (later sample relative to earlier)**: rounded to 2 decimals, -0.12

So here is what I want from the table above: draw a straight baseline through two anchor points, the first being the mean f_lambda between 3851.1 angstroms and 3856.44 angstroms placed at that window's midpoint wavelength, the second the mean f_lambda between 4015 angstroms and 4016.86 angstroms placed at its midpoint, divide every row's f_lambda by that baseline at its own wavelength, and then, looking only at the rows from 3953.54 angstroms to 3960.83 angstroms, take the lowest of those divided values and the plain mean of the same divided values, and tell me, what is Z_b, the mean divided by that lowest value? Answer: 1.04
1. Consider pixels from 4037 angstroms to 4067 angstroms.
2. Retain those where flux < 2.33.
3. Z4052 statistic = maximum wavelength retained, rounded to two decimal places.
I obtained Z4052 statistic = 4066.64 angstroms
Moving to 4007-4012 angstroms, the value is 4011.77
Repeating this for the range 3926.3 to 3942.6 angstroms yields 3942.18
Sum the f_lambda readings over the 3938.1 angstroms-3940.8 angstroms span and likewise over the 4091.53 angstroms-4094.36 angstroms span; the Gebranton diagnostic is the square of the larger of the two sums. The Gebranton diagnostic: 44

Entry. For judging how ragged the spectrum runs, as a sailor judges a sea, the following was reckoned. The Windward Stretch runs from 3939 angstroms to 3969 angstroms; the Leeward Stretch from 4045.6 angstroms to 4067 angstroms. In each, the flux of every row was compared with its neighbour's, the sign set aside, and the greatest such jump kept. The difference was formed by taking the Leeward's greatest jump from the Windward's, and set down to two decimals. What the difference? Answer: -0.03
